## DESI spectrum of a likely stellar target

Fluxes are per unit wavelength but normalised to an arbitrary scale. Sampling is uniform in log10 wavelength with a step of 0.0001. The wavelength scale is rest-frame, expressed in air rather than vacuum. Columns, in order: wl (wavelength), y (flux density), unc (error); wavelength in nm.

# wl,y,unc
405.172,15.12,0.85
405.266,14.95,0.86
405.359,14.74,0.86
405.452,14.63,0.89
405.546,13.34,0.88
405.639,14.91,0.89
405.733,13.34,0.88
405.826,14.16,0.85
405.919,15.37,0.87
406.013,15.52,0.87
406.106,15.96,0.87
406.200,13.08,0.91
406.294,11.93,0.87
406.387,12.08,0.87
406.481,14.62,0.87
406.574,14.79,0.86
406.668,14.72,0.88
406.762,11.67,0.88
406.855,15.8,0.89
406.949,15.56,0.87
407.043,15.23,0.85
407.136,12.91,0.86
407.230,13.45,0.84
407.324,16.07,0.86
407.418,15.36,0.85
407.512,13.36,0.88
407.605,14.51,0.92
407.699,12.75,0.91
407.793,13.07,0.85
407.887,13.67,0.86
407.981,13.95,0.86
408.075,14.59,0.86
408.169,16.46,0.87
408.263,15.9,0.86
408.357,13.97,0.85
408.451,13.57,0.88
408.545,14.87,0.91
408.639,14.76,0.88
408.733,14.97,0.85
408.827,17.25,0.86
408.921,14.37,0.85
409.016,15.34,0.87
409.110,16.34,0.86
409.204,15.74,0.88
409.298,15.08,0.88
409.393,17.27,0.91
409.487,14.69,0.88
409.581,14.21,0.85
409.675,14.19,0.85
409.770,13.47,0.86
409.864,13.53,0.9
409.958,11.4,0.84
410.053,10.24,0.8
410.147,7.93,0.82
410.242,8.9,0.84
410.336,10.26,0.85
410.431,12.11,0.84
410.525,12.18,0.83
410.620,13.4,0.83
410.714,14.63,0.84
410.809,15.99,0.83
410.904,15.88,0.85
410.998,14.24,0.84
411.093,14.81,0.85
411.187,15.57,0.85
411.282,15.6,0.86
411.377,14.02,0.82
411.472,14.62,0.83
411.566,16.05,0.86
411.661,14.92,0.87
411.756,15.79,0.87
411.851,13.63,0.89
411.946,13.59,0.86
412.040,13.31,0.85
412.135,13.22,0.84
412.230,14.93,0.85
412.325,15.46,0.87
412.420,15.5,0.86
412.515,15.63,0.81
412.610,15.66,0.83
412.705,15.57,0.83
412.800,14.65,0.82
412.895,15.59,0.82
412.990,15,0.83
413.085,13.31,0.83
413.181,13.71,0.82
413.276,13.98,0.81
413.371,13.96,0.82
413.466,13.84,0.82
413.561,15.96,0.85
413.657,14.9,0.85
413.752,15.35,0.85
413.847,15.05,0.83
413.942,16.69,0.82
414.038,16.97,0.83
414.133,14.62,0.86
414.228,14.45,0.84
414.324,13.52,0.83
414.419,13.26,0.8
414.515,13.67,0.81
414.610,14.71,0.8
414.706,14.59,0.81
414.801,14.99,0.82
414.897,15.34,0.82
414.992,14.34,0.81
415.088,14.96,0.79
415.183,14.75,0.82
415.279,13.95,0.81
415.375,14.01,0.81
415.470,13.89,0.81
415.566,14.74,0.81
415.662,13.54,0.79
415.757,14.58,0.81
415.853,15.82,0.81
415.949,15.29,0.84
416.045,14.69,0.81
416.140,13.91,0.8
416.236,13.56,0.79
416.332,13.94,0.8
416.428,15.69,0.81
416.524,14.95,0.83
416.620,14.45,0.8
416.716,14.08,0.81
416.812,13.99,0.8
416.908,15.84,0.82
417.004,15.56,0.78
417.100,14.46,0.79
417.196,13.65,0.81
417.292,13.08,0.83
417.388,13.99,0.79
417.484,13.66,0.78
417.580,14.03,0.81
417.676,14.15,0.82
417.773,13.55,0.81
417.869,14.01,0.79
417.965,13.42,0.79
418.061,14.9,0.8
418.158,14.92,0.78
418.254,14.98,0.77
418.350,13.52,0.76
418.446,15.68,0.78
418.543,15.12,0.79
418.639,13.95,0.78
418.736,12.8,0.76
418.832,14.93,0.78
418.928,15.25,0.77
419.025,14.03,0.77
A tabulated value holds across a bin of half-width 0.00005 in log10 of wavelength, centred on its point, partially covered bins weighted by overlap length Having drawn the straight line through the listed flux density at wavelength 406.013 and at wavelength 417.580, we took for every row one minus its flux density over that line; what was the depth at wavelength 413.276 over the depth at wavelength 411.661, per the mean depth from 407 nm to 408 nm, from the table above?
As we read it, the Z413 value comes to -57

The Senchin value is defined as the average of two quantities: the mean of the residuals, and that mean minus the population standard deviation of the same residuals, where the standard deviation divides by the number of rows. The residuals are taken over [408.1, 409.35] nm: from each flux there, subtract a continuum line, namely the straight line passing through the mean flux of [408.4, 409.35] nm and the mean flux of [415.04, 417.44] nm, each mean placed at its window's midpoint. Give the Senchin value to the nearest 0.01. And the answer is -0.47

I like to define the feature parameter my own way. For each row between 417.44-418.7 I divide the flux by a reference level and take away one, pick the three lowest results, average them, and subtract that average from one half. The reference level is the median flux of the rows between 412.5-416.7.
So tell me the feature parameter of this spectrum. 0.580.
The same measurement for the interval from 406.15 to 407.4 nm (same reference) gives 0.689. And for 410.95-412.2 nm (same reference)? 0.588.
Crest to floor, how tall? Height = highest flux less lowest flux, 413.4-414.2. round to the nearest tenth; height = 3.1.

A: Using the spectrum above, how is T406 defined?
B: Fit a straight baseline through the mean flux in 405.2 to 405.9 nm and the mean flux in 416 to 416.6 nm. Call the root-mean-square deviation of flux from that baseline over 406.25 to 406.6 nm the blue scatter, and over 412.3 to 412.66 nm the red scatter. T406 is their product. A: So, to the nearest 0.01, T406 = 1.93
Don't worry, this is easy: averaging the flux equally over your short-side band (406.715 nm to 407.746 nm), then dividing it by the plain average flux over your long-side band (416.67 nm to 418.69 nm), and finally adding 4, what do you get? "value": 5.00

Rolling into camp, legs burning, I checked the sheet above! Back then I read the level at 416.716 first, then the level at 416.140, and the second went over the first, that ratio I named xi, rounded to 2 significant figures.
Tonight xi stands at 0.99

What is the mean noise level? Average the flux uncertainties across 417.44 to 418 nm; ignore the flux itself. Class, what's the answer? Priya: 0.800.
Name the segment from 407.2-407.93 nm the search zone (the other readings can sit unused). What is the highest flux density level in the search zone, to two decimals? 16.07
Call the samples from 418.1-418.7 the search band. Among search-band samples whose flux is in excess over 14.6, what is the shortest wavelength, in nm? 418.158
